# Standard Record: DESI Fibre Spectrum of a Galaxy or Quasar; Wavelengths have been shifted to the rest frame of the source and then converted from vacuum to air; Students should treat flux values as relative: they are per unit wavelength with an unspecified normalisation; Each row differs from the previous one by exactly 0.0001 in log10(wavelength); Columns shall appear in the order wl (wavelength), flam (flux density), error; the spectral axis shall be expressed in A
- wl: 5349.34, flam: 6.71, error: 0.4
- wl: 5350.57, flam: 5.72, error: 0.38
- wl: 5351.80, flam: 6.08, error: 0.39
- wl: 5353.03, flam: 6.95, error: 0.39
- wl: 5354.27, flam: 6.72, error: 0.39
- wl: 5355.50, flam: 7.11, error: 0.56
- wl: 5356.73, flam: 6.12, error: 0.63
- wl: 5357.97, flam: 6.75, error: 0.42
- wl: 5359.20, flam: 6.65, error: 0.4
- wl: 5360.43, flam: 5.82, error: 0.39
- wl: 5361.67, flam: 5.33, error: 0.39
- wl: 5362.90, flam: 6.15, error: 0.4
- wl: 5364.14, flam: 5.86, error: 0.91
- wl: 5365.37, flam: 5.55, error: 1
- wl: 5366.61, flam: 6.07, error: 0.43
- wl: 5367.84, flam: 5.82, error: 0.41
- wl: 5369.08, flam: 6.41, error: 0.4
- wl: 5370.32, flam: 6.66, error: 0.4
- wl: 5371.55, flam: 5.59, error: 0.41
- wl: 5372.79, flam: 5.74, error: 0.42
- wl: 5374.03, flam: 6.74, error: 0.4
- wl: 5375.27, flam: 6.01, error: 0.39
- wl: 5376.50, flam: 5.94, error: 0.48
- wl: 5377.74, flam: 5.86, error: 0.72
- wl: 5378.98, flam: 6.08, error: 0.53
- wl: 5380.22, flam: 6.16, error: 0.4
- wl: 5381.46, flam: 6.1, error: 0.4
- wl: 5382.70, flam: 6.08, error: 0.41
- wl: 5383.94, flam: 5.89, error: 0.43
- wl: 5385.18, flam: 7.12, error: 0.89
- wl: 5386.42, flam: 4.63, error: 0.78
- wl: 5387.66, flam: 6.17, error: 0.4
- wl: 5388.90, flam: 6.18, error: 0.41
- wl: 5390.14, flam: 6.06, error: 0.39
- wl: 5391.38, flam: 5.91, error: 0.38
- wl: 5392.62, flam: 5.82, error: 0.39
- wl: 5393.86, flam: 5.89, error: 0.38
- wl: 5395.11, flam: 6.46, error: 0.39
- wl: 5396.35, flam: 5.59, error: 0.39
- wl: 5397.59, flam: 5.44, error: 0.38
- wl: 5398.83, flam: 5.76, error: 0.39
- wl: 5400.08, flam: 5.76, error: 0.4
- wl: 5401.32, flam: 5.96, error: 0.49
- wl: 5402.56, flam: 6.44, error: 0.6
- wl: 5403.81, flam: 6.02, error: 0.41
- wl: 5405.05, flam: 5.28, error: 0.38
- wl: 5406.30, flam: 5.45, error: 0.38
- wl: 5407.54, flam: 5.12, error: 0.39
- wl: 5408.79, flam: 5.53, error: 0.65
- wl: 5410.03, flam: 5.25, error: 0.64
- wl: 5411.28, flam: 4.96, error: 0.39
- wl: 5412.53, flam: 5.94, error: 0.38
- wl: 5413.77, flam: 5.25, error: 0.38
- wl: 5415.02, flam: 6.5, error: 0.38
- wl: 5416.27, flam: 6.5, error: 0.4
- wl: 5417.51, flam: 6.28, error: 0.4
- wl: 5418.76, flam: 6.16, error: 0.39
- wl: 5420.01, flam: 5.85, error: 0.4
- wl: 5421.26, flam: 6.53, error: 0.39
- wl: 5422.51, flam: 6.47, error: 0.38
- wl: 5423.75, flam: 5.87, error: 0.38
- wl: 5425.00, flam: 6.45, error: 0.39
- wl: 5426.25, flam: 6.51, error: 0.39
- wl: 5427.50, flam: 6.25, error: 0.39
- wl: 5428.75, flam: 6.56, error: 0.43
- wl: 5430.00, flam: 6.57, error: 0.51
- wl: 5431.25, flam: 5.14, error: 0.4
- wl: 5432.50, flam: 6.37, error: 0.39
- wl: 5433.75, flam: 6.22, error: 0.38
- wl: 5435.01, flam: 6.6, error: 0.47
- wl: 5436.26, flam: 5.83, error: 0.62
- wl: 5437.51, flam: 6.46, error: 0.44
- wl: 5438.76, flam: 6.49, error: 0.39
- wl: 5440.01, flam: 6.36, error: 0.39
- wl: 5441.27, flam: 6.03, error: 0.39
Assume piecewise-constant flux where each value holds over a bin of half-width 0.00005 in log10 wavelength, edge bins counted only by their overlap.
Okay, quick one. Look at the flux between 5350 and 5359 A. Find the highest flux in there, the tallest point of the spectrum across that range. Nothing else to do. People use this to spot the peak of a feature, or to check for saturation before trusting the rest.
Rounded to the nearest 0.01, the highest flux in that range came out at 7.11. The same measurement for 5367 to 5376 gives 6.74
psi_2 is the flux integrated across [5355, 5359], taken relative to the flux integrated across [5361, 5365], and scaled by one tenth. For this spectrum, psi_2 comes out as 0.115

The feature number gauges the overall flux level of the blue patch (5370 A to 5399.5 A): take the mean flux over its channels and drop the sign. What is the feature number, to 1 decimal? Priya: 6.0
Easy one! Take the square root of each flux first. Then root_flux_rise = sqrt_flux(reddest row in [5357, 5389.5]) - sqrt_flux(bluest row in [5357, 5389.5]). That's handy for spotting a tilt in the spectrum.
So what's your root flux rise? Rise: -0.11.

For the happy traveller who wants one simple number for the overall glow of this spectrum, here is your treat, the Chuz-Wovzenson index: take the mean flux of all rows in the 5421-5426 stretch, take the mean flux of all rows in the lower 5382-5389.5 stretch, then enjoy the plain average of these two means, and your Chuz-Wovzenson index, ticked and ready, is 6.17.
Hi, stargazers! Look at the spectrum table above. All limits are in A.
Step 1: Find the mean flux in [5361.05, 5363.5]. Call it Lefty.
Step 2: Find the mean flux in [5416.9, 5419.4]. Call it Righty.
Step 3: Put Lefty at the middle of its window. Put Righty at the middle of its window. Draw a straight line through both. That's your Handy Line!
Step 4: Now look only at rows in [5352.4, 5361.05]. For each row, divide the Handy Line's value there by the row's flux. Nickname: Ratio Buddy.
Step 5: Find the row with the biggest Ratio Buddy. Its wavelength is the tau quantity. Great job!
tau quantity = 5360.43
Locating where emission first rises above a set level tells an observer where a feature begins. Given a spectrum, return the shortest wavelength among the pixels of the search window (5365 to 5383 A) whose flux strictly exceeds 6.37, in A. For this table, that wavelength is 5369.08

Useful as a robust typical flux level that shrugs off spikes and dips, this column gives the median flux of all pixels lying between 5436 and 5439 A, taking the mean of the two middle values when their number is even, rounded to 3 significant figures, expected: 6.46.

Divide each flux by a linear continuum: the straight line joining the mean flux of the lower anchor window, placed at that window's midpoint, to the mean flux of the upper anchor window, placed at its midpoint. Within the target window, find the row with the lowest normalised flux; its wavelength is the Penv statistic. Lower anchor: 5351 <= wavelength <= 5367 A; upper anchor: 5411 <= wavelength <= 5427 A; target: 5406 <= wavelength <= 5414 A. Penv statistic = 5411.28 A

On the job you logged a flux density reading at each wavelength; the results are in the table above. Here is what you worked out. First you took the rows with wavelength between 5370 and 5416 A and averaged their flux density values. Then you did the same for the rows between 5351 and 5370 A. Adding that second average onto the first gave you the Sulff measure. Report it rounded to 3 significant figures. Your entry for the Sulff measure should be 12.1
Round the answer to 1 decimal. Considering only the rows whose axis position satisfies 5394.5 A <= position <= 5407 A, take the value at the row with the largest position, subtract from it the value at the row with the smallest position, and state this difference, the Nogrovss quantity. -1.0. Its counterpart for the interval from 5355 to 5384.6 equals -1.2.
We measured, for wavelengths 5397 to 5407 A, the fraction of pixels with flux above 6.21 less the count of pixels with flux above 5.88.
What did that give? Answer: -2.9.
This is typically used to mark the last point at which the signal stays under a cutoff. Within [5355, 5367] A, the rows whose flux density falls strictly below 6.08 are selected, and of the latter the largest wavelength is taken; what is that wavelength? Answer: 5366.61 A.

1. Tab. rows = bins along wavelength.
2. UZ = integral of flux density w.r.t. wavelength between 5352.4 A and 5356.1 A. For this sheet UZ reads 25.6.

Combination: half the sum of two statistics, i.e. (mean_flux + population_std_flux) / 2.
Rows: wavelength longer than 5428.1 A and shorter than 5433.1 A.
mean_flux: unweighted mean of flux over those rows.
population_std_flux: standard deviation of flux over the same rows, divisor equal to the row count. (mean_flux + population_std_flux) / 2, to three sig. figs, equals 3.38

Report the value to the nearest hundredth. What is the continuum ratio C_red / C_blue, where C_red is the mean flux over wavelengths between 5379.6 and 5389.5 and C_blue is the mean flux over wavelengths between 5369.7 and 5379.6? 0.99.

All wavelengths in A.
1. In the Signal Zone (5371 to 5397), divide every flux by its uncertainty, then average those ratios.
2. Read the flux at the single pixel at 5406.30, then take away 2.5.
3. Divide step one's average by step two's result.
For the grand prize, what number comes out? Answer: 4.64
